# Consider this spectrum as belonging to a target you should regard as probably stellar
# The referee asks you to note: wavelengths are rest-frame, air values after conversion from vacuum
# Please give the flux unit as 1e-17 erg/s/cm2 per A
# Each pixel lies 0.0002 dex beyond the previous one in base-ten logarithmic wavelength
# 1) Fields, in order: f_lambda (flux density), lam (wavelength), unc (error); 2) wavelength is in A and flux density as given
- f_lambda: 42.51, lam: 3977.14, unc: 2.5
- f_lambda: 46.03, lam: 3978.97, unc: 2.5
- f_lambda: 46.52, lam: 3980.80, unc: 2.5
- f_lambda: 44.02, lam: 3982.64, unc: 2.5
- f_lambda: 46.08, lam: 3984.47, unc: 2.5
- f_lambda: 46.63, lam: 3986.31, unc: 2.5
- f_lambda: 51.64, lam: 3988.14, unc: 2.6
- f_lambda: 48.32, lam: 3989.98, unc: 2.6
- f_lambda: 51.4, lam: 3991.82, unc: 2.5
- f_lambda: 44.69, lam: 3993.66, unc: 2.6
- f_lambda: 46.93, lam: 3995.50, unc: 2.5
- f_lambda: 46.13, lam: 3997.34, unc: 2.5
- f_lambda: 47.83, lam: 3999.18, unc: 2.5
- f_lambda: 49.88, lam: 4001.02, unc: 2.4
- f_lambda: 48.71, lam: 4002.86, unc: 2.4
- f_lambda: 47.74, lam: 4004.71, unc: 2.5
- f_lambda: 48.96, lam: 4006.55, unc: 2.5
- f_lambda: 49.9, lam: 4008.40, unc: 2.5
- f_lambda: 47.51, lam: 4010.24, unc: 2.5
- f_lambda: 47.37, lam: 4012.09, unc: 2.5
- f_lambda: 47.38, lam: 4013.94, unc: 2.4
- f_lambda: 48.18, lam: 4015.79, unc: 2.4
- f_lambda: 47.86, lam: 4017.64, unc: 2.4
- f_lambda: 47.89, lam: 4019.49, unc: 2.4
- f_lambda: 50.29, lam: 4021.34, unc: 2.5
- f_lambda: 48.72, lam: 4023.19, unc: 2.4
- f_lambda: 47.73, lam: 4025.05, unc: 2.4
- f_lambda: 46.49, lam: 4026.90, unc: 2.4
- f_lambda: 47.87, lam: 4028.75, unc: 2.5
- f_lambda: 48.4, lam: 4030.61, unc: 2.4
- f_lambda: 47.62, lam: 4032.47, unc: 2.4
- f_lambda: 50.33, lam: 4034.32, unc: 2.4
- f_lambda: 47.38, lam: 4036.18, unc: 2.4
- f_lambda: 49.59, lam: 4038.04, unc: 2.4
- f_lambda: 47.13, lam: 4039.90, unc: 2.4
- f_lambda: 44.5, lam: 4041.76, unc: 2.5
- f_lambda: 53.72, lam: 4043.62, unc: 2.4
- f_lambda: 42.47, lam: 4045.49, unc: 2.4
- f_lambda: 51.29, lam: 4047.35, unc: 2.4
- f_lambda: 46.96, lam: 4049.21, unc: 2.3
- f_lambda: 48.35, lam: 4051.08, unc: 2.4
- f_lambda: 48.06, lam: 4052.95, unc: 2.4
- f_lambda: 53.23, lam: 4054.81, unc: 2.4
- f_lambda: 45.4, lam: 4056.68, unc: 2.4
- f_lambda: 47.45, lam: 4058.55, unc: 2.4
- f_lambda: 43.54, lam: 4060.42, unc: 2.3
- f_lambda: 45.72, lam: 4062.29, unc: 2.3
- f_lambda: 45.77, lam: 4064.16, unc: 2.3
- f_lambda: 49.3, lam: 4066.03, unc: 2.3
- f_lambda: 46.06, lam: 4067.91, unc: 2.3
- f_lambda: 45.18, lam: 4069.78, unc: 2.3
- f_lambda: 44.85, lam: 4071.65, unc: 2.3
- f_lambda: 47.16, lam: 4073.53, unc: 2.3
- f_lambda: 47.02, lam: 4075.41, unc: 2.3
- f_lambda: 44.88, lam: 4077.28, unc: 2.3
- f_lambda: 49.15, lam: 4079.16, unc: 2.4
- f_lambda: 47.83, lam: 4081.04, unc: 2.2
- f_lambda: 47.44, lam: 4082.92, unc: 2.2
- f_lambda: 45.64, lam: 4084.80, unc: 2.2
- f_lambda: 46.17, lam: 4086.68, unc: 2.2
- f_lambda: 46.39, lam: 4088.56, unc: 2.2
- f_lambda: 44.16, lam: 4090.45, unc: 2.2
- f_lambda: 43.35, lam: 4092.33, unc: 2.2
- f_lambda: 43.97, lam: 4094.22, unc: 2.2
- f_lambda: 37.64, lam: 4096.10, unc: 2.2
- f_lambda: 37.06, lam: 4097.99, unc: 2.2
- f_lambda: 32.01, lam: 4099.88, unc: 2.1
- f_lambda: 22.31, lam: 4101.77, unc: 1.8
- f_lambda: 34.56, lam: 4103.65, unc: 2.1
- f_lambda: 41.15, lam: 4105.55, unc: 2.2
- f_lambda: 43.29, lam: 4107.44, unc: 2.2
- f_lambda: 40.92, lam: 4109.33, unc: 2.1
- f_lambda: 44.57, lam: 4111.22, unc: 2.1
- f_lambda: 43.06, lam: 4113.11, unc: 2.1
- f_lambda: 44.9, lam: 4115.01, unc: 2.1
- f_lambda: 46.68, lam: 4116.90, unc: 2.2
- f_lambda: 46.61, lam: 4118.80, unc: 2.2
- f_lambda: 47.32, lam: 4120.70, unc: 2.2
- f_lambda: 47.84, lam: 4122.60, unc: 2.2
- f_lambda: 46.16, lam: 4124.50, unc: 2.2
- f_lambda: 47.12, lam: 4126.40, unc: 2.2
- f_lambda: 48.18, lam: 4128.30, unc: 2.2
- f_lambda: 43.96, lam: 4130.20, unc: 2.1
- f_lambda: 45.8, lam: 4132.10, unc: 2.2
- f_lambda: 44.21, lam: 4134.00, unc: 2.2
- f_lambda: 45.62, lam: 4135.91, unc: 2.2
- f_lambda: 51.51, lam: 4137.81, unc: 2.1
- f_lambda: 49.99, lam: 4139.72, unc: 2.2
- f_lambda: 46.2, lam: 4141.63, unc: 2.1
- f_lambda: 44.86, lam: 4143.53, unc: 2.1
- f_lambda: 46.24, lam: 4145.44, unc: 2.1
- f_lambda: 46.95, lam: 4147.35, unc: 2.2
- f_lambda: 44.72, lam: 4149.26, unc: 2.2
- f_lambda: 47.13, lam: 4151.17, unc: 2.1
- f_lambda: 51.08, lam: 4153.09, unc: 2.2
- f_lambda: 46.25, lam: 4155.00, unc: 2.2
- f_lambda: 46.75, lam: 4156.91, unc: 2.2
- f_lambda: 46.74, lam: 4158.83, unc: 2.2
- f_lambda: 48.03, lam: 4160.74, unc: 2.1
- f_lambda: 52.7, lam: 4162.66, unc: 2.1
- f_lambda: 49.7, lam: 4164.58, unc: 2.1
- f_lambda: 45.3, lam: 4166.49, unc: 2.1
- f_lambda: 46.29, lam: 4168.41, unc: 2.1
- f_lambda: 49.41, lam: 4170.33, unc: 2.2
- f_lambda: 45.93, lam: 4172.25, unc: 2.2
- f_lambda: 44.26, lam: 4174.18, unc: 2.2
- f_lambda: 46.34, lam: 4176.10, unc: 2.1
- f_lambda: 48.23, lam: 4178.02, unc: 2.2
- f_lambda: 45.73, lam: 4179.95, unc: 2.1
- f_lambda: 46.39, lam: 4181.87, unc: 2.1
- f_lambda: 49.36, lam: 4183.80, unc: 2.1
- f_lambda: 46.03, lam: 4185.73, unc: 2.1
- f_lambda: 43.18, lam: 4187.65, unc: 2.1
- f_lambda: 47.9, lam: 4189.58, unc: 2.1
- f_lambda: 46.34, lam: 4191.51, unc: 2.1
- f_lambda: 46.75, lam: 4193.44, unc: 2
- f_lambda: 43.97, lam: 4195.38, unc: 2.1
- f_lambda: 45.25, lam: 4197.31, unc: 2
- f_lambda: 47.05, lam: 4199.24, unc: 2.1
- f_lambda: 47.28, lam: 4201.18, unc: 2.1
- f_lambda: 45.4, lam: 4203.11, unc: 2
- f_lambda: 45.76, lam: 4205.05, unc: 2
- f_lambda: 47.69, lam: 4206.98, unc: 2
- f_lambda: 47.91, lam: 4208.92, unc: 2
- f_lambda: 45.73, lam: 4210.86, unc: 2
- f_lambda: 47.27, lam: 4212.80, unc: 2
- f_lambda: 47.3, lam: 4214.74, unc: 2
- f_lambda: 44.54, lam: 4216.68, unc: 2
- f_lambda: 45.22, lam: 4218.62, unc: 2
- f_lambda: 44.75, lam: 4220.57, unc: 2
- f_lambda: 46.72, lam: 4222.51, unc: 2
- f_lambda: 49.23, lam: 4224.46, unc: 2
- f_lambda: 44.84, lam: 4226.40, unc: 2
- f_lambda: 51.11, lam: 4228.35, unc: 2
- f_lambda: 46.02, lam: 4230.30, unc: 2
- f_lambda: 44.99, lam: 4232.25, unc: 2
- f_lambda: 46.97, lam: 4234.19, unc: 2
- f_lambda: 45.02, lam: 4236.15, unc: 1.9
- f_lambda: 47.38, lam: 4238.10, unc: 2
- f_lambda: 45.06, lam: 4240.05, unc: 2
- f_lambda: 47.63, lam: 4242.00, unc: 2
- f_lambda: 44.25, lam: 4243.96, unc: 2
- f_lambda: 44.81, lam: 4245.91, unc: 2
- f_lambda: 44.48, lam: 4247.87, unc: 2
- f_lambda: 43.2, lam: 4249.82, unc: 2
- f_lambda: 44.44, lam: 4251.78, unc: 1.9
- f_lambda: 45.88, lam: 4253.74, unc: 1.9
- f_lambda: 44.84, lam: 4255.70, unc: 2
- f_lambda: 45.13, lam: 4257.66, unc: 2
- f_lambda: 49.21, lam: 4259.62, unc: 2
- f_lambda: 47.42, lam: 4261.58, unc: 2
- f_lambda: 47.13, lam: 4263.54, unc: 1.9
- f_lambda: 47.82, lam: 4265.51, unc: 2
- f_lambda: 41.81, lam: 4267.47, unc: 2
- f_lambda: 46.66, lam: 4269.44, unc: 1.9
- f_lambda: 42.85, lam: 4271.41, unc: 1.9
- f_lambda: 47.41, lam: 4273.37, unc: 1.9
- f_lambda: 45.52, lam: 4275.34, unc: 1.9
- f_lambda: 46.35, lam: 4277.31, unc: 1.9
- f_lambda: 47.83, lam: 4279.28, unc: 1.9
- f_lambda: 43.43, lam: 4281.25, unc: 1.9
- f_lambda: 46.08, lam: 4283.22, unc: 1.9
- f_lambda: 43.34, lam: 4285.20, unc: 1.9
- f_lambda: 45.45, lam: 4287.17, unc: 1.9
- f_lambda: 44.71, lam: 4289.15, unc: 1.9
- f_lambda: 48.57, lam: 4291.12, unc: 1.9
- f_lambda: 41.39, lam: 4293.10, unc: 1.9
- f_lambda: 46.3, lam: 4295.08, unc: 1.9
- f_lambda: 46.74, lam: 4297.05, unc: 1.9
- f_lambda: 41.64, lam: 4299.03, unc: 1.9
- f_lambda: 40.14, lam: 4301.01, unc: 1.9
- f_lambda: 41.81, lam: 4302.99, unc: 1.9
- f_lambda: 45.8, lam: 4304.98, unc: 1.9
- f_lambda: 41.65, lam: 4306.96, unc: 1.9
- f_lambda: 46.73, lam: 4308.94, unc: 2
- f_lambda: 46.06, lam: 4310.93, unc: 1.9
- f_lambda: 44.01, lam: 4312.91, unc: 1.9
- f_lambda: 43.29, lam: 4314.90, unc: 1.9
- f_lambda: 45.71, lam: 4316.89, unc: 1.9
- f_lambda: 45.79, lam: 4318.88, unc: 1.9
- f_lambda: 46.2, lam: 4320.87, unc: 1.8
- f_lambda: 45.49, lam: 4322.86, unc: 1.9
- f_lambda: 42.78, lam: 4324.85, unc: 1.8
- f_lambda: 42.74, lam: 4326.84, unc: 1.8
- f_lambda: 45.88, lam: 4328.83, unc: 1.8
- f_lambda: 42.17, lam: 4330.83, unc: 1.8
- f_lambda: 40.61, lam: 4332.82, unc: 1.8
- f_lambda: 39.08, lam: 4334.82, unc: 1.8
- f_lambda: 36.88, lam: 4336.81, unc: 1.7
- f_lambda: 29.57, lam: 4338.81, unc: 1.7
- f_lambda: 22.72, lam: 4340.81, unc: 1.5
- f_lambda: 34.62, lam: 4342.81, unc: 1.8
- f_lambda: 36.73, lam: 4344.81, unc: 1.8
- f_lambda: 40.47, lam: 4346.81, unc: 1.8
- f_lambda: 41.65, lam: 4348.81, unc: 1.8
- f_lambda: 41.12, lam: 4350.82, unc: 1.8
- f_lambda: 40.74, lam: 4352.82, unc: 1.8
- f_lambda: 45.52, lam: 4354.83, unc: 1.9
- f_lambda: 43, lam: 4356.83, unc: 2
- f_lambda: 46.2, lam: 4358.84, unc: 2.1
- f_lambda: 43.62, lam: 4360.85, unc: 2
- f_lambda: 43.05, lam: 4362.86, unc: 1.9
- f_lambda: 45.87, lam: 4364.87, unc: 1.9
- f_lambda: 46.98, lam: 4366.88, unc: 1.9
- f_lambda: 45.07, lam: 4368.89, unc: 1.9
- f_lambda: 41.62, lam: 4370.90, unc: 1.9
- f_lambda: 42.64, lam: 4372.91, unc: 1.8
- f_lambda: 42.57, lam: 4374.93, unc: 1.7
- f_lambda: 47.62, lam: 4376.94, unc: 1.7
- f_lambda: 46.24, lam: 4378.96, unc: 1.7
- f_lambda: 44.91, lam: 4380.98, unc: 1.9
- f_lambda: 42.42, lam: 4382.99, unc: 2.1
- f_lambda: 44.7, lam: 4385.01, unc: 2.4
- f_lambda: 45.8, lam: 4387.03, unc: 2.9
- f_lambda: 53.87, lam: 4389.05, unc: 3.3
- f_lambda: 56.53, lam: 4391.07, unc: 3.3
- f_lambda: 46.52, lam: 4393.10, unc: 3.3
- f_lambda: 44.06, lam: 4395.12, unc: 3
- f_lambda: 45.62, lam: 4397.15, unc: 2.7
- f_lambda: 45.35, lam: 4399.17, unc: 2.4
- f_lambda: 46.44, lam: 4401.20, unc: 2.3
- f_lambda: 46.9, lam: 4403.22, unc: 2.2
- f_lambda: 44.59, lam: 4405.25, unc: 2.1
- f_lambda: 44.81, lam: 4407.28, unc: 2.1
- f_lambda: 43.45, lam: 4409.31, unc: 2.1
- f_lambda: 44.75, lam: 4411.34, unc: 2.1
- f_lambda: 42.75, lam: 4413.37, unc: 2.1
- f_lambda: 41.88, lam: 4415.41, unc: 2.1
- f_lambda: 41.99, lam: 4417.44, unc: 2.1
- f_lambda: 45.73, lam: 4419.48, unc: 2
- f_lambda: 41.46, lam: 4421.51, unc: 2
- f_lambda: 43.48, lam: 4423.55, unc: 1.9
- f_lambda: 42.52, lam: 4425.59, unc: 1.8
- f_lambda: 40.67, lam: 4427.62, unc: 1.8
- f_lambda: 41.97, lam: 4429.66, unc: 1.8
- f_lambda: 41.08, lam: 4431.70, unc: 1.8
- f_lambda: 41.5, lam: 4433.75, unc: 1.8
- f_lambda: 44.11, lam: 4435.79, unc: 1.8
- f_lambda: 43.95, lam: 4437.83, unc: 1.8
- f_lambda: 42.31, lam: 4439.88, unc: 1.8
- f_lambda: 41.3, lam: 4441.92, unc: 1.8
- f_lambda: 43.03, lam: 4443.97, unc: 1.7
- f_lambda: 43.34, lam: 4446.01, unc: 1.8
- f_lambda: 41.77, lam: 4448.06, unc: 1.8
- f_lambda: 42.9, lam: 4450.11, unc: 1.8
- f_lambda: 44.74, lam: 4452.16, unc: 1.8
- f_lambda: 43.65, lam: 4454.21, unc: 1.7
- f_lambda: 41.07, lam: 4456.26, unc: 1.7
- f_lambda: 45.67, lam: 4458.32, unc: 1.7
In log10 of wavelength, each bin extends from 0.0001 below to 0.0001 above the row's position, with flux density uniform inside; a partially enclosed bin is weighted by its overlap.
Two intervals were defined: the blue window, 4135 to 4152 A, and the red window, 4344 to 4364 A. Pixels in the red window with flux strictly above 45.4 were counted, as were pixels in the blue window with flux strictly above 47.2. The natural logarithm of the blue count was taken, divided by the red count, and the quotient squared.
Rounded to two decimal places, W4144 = 0.12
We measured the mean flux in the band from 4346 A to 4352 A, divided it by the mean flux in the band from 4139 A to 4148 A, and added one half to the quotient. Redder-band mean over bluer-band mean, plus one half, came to 1.38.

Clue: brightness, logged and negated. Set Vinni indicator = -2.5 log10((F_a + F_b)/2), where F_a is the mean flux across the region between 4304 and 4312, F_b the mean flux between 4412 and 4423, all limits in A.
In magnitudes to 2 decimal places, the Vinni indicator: -4.11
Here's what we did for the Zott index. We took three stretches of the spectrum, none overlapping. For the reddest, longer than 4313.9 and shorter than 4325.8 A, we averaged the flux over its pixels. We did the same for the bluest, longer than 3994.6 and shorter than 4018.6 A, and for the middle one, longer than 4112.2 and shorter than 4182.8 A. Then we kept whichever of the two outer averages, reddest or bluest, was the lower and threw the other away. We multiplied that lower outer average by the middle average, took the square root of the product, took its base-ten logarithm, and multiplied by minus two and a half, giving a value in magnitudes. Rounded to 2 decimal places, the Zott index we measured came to -4.15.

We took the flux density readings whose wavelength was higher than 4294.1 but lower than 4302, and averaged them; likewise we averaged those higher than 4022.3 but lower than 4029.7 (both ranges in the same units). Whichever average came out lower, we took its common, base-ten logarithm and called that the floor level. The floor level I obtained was 1.64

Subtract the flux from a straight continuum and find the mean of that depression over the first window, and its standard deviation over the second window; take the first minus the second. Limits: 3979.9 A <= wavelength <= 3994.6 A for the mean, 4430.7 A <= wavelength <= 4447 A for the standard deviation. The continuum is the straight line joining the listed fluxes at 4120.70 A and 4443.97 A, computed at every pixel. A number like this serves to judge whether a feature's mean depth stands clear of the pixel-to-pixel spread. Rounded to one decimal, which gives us 0.5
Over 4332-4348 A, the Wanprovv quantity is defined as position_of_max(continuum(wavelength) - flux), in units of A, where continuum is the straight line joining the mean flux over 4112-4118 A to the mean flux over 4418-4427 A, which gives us 4340.81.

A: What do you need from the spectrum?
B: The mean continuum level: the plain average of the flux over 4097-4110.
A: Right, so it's 36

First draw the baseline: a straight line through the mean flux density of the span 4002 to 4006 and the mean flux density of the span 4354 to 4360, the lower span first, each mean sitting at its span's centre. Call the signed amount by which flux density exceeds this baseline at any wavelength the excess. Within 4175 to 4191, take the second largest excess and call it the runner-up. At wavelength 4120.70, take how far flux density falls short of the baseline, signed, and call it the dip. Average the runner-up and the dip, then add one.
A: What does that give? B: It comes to 1.7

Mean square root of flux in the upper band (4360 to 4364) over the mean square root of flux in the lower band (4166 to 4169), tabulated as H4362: 0.97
